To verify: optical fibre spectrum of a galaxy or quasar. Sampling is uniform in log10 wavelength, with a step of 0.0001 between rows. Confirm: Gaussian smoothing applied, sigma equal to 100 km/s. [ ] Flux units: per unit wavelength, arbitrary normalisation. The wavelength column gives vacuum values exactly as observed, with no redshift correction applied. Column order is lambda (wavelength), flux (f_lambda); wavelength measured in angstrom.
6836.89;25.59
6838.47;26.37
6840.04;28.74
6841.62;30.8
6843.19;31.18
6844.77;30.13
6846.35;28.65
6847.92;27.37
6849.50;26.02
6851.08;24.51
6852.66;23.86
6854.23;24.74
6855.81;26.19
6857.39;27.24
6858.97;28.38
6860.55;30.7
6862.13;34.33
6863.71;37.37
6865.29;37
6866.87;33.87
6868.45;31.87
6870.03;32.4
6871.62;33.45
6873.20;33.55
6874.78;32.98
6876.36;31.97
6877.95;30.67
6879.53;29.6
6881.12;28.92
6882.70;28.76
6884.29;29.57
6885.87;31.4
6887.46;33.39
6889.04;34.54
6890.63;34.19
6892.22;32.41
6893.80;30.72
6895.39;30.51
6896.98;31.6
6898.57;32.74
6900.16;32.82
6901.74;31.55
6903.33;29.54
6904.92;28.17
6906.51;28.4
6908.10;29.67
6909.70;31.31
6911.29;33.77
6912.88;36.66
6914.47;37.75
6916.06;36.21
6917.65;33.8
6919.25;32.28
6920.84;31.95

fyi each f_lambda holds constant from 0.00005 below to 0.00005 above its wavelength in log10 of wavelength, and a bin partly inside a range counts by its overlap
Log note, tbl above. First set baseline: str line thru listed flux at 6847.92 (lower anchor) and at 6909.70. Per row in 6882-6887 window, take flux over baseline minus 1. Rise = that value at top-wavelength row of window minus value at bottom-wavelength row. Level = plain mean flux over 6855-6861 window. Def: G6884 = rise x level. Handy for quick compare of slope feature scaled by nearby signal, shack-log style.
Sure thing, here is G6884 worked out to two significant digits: 2.3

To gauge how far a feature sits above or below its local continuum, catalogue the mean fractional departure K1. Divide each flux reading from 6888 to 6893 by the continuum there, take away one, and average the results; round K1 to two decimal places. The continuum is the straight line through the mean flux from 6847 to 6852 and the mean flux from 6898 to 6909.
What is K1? 0.15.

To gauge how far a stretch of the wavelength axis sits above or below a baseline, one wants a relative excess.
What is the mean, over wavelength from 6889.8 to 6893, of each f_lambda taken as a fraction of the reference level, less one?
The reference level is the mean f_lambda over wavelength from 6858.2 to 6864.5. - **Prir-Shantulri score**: 0.019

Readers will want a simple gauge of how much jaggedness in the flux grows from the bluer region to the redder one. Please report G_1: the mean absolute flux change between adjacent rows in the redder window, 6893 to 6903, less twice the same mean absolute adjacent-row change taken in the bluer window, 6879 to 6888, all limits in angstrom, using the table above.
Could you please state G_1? -1.4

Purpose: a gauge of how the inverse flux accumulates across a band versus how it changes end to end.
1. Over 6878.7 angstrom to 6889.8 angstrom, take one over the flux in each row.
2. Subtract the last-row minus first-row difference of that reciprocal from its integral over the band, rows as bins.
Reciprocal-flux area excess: 0.366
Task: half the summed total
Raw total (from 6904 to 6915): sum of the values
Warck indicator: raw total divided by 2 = 113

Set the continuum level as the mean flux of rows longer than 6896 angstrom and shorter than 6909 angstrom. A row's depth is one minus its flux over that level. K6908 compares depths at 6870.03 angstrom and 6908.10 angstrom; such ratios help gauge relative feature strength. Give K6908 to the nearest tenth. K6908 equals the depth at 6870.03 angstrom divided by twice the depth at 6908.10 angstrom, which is -1.0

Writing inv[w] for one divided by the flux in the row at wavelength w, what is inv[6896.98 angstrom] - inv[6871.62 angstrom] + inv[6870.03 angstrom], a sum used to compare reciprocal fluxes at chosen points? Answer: 0.033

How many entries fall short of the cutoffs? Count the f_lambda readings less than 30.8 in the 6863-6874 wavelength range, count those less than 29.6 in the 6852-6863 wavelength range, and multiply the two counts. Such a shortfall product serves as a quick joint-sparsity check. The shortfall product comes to 0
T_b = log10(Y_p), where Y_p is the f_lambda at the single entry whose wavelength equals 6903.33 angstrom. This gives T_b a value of 1.47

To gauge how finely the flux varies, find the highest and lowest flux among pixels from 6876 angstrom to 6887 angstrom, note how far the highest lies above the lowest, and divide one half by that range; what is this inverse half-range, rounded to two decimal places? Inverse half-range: 0.16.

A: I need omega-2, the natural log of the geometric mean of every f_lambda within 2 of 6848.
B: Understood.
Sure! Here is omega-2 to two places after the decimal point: 3.31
